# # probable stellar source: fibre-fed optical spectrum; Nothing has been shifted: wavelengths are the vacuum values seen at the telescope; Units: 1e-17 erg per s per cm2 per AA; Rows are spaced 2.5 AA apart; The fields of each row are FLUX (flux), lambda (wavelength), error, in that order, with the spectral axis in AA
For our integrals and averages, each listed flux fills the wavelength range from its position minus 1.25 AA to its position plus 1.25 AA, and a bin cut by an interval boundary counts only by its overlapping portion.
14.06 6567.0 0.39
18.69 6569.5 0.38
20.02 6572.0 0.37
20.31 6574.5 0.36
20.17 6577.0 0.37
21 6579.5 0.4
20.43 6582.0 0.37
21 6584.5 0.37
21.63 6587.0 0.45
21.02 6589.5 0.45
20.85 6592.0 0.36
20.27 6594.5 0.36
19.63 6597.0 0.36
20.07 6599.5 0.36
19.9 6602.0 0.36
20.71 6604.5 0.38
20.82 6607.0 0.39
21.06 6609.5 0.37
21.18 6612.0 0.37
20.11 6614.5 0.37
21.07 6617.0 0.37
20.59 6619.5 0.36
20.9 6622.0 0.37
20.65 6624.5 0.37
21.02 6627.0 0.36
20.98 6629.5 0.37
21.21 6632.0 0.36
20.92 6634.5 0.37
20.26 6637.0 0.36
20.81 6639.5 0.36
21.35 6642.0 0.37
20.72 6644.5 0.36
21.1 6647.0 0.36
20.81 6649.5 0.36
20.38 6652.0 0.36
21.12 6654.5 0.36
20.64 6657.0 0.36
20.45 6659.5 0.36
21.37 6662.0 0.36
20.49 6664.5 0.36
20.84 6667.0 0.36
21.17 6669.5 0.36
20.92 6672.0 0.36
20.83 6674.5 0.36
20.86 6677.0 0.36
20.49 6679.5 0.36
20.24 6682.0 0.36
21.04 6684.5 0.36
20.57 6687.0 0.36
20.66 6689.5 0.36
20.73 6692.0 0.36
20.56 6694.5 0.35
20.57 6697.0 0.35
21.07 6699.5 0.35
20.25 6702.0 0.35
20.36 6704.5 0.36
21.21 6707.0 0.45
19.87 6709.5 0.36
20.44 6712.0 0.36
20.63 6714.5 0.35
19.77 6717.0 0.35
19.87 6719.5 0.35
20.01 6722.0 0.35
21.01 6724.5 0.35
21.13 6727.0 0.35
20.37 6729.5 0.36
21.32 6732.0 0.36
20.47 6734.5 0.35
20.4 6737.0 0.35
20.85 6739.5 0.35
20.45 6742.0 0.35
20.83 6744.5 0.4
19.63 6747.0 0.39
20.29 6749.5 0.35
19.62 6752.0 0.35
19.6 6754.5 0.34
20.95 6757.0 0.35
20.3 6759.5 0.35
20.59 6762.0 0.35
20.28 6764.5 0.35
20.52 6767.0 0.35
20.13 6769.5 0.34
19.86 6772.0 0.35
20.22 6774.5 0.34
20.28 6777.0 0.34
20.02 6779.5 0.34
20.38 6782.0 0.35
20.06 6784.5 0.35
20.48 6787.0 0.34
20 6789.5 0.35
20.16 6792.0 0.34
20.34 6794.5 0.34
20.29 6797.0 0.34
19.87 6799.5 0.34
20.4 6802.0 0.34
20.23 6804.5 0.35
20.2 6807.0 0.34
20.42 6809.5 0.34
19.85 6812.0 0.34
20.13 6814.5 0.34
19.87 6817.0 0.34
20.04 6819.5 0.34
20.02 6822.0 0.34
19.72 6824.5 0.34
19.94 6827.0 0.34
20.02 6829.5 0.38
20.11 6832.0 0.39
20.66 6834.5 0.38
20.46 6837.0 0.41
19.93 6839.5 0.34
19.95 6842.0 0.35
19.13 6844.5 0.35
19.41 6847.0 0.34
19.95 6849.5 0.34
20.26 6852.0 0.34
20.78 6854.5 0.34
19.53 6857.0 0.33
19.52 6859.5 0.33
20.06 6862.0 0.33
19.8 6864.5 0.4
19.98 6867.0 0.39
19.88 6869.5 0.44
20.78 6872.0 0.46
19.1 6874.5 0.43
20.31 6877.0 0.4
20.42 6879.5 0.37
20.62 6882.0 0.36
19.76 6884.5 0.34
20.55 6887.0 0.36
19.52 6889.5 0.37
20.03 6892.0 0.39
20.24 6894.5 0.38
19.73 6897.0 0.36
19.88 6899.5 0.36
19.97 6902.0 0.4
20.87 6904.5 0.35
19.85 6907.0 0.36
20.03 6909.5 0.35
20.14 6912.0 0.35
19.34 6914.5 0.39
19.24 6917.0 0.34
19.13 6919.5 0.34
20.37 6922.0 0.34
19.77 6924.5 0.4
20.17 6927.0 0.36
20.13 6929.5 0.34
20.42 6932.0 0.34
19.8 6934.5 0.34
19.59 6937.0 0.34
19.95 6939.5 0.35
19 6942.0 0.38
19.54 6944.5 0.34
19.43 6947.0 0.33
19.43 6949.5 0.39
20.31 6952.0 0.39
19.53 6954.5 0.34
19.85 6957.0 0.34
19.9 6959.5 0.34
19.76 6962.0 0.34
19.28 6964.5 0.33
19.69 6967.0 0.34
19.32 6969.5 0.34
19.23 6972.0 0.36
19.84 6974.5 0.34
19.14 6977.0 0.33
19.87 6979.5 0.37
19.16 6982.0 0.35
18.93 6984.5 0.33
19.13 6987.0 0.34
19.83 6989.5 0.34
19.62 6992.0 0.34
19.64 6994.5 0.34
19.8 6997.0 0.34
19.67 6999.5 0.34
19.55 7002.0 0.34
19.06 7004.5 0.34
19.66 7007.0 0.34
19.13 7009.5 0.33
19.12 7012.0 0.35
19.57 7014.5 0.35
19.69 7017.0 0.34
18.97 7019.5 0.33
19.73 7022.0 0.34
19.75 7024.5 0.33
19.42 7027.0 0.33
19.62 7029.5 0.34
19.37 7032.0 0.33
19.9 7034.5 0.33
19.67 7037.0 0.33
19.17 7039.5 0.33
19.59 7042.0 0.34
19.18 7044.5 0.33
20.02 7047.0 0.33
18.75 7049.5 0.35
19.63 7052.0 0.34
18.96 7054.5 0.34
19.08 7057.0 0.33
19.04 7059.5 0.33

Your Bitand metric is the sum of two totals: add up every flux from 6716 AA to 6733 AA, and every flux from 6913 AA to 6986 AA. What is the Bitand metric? 713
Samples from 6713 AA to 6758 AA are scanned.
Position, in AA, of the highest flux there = 6732.0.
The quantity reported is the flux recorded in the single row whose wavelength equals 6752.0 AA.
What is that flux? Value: 19.62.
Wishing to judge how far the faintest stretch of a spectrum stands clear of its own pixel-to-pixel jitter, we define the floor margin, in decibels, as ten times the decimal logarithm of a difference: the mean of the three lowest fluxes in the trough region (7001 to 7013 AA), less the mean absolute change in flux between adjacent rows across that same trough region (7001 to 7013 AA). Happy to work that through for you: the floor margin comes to 12.7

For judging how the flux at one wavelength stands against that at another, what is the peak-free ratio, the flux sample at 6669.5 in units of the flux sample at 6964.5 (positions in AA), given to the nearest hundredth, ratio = 1.10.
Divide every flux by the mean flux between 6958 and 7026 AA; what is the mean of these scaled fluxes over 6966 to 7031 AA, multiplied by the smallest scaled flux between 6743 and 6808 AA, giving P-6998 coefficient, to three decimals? 1.005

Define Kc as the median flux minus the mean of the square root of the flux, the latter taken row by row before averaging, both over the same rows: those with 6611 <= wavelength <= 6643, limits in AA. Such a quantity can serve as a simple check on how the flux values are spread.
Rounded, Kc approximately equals 16.4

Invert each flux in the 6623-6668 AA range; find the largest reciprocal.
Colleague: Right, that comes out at 0.0494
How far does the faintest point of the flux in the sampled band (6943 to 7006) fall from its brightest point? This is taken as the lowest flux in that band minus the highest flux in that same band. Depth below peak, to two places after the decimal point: -1.38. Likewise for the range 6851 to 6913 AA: -1.77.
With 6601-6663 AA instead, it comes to -1.47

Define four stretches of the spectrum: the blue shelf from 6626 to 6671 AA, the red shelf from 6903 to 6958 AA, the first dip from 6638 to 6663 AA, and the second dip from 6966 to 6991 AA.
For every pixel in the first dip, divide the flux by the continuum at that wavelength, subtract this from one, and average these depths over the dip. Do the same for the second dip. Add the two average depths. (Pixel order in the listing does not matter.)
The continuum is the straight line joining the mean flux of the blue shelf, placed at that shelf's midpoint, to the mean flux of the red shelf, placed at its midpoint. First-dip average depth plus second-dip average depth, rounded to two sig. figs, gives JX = 0.011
